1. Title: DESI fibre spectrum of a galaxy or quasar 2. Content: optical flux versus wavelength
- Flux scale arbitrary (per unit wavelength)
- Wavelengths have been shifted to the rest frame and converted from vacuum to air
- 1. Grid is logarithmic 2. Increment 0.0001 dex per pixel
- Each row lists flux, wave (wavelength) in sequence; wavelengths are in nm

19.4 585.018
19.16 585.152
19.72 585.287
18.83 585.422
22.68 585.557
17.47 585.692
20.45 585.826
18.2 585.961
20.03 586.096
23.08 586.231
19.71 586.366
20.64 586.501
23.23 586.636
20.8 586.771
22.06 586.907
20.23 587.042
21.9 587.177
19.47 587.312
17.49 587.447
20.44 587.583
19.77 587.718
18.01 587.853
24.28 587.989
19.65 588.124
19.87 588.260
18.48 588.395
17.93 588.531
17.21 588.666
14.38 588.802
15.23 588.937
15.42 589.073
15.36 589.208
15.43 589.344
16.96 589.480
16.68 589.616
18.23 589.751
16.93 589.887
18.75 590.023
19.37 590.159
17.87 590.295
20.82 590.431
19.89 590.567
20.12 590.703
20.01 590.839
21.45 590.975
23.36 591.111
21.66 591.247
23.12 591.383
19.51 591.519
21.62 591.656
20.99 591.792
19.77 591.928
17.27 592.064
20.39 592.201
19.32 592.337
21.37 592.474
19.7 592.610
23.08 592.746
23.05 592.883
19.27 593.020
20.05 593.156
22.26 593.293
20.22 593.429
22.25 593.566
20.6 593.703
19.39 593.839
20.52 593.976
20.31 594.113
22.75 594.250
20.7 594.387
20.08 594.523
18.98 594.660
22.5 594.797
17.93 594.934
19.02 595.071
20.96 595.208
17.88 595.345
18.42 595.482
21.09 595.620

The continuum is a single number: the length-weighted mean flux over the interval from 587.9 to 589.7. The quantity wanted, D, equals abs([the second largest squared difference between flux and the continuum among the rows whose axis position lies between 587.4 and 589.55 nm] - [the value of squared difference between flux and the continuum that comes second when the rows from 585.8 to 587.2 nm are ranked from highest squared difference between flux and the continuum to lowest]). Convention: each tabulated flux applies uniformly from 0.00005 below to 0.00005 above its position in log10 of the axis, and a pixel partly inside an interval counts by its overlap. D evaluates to 22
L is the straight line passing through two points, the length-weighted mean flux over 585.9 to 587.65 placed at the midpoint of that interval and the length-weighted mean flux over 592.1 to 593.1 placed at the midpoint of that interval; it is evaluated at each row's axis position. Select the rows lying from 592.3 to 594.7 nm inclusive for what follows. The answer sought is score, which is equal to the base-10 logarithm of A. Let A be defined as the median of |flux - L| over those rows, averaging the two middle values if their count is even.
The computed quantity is 0.1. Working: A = 1.2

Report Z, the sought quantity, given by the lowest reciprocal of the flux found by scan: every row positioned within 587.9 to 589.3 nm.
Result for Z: 0.0412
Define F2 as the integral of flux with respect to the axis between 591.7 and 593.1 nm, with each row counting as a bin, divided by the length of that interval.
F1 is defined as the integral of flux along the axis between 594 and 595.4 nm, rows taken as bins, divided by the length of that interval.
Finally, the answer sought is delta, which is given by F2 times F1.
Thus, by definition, 412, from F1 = 20.1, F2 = 20.4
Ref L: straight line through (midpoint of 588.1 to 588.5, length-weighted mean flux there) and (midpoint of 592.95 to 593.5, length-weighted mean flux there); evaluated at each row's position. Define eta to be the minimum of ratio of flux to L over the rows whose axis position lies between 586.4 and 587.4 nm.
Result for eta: 1.03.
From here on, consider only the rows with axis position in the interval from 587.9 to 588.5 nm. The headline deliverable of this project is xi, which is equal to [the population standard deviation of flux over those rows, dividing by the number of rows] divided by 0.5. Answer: 4.4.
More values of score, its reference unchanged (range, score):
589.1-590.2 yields 0.6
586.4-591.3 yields 0.3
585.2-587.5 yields 0.1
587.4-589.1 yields 0.4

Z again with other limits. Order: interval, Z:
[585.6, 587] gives 0.0430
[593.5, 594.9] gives 0.0440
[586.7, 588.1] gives 0.0412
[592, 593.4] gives 0.0433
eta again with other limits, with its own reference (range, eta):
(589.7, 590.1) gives 0.87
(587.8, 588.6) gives 0.93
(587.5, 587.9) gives 0.95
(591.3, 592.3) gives 0.86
